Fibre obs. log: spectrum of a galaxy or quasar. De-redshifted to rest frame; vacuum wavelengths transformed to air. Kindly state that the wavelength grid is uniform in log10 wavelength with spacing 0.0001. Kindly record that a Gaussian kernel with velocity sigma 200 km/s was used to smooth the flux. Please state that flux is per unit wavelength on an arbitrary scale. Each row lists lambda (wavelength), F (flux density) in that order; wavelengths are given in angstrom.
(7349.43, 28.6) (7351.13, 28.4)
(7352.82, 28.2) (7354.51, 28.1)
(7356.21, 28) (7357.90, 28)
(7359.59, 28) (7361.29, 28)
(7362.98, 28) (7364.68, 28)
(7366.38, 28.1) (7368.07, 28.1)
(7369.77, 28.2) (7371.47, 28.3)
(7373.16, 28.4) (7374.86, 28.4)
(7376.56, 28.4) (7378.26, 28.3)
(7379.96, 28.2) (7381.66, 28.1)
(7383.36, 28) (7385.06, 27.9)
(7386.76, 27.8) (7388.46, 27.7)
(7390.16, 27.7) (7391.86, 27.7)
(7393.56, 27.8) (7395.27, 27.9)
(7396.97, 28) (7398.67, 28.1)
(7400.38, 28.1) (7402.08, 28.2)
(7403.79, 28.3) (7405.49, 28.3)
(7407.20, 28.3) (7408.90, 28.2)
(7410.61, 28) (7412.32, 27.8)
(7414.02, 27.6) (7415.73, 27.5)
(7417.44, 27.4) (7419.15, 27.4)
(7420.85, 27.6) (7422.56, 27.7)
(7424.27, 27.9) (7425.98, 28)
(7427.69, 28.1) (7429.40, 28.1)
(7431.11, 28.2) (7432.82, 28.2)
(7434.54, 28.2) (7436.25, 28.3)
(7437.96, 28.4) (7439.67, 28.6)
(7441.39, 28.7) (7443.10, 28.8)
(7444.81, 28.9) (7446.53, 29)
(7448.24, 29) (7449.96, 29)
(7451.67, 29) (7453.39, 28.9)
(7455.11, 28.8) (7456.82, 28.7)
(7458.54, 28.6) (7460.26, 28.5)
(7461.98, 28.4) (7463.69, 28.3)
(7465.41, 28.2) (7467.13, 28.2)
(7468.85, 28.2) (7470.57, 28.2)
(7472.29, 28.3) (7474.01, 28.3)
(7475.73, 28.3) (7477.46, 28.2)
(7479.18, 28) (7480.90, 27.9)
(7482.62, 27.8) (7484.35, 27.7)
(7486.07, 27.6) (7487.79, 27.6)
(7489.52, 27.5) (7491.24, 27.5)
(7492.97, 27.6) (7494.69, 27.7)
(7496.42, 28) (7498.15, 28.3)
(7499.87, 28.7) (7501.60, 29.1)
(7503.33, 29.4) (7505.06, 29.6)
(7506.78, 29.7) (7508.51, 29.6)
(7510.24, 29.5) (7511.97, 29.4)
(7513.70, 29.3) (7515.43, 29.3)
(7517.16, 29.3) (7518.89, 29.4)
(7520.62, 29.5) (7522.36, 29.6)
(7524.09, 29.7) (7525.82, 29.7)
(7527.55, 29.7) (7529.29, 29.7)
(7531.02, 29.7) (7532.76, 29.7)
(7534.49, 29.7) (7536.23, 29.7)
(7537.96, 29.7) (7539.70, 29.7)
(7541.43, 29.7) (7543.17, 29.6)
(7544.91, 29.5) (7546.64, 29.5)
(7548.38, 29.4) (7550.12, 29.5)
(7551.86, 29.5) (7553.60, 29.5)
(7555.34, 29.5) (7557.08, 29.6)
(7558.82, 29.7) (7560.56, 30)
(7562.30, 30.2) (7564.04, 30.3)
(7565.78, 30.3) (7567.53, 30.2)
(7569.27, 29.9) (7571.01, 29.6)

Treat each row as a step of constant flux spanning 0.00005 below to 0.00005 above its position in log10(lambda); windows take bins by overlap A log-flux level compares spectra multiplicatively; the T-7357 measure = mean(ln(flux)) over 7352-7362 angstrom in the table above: 3.334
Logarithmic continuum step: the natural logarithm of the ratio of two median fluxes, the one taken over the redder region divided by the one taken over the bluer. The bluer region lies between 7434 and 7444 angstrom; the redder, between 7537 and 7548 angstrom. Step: 0.04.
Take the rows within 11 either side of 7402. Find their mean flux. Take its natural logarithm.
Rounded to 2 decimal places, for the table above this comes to 3.33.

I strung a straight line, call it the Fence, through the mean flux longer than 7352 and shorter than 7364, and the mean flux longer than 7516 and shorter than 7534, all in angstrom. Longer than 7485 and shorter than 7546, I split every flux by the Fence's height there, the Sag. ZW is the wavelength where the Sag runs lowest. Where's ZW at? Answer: 7491.24 angstrom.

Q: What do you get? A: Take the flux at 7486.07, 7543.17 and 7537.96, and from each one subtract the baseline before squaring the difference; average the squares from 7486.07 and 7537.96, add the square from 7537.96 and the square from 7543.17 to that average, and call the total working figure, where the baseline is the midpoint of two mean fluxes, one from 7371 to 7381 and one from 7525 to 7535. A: 2.0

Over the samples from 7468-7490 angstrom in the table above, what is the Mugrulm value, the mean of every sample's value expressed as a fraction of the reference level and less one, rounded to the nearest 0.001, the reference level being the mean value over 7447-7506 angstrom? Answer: -0.013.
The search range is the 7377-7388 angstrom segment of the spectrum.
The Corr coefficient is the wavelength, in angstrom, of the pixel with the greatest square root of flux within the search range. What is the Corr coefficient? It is 7378.26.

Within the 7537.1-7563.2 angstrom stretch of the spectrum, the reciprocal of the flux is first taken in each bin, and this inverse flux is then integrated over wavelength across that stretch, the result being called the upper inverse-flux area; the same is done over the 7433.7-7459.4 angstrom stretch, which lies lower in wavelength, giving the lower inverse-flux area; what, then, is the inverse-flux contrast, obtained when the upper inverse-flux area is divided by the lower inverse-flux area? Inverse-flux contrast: 0.98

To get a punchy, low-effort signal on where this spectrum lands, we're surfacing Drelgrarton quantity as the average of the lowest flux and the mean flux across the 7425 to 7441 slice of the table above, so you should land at 28.1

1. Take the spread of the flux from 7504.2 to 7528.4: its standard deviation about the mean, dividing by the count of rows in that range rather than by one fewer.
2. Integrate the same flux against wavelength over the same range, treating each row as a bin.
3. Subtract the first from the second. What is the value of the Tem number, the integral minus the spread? 715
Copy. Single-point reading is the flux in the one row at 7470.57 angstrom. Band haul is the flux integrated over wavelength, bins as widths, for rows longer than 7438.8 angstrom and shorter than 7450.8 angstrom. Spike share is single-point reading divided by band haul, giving 0.0814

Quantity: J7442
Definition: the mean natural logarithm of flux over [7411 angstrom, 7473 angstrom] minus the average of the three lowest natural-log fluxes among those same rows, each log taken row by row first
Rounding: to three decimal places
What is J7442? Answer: 0.031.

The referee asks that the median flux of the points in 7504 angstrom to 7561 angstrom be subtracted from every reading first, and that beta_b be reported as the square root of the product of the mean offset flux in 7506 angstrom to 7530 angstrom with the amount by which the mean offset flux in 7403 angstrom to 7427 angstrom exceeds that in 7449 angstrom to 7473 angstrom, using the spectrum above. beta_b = 0.22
